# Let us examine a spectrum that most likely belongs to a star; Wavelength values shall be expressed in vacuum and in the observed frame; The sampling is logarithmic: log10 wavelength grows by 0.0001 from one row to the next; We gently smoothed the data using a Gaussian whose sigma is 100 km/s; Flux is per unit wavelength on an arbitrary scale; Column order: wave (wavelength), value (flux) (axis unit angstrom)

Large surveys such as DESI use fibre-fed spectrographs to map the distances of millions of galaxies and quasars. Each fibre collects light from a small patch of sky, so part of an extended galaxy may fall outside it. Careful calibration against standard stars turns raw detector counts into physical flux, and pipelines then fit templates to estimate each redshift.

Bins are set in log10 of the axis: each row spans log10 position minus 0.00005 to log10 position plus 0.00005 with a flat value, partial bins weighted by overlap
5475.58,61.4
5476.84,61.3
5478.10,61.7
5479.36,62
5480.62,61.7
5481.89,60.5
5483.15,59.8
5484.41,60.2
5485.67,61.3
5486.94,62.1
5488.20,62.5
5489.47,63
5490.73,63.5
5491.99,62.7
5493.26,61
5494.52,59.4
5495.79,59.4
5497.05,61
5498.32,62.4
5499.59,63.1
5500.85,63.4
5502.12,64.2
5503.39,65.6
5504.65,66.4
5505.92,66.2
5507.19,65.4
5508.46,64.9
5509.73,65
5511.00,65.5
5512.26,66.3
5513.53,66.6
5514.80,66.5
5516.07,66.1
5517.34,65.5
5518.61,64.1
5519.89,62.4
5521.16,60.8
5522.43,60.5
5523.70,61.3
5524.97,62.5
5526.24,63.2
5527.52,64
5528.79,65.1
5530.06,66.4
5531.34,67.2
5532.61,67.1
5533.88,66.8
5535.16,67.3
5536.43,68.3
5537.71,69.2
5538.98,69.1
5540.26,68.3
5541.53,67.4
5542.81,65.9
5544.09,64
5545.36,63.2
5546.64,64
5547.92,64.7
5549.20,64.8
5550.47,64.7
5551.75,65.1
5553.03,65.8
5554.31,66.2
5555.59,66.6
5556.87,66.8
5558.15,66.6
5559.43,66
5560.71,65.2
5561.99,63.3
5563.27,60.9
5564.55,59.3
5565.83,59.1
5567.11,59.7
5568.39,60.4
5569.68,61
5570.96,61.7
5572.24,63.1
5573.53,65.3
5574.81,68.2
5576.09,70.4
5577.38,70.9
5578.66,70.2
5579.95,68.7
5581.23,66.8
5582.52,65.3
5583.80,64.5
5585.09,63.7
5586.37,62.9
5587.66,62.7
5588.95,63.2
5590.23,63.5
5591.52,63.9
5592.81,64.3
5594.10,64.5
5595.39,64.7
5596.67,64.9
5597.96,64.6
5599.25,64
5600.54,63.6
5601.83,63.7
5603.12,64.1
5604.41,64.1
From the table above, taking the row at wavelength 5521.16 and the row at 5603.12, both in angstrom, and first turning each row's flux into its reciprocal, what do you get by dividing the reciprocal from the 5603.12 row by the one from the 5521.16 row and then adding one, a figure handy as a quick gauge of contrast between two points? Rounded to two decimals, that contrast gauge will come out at 1.95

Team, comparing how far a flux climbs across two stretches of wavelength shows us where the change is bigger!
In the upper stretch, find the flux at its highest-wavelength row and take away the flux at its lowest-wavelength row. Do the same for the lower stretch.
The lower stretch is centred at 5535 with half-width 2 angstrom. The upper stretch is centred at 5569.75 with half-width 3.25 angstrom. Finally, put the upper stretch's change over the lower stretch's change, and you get 2.27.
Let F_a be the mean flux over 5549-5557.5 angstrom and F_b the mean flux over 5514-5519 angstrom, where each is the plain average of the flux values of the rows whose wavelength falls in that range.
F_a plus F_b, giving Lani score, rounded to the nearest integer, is 131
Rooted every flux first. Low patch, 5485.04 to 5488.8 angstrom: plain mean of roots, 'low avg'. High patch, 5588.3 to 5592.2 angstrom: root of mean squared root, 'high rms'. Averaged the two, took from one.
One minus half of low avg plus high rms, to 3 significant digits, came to -6.92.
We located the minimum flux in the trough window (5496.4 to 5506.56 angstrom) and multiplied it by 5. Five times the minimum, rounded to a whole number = 305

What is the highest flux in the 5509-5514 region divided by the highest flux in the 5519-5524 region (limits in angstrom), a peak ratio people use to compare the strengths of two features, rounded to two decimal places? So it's 1.07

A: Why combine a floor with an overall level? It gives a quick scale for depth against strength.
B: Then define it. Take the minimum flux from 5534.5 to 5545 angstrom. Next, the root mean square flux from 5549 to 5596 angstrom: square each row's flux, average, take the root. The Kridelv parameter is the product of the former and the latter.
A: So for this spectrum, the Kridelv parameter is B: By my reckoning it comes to 4138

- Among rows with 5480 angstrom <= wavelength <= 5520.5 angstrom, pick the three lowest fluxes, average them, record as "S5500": 59.5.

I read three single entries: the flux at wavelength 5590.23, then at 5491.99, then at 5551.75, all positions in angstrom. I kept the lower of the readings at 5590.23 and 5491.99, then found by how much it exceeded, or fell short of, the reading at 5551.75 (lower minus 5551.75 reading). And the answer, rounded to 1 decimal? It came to -2.4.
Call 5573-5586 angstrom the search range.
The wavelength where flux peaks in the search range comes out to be 5577.38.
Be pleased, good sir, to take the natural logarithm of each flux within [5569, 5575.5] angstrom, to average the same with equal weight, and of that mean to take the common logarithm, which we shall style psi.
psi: 0.619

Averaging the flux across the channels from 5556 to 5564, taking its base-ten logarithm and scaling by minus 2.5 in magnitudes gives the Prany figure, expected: -4.53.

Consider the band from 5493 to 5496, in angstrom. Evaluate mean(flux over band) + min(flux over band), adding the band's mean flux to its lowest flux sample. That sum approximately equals 119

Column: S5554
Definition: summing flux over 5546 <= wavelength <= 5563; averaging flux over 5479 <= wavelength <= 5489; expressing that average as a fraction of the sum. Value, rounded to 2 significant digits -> 0.072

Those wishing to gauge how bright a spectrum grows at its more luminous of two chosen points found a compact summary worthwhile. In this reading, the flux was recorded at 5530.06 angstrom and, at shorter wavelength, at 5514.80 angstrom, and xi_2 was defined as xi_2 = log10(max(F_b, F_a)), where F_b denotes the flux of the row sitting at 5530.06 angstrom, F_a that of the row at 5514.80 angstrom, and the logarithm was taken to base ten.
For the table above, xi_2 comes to 1.82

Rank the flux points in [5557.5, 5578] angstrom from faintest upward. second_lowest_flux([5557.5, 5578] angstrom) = 59.3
